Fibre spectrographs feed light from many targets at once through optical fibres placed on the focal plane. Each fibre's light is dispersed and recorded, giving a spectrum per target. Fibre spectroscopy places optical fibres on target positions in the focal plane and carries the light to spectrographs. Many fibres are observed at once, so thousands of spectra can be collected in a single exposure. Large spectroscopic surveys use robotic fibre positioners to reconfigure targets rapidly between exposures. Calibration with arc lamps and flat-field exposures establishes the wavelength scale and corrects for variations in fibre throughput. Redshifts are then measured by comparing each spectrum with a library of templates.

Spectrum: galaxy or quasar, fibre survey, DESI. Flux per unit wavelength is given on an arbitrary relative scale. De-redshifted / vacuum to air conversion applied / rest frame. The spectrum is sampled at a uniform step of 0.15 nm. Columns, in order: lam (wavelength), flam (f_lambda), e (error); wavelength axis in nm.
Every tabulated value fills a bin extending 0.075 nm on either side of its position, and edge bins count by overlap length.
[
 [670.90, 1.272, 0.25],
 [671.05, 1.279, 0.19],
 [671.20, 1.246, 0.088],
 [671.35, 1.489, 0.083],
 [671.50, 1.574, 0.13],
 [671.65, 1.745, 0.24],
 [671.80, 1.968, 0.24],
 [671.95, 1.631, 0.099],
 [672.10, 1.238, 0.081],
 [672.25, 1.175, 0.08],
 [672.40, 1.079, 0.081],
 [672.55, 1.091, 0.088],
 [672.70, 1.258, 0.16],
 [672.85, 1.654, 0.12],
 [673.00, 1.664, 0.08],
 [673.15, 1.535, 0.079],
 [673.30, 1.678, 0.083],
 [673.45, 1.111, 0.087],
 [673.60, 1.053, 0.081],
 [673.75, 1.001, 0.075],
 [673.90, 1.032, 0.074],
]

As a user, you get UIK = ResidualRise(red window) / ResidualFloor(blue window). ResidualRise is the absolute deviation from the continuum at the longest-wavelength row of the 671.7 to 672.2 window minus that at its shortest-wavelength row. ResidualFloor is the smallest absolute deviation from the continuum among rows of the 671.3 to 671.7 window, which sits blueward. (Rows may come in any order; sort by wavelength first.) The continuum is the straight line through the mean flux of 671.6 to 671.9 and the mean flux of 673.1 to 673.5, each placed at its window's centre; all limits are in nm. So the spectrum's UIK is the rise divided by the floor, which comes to 3.0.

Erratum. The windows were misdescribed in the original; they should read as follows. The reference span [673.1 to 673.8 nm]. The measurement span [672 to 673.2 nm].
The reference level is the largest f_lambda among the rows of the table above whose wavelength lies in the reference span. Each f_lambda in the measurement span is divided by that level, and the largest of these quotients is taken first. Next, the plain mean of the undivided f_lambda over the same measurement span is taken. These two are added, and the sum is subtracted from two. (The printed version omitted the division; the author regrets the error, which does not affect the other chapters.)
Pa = -0.33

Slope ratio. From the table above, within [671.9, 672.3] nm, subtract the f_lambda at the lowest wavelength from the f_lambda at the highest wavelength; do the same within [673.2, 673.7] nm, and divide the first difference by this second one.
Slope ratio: 1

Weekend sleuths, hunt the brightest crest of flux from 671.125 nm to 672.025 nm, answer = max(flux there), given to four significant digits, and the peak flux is 1.968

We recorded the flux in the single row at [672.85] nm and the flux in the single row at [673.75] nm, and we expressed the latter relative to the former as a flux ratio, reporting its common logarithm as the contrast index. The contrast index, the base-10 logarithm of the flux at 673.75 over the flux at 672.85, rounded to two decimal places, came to -0.22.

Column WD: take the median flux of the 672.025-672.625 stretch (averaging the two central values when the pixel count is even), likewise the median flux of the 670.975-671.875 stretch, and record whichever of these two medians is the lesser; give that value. 1.13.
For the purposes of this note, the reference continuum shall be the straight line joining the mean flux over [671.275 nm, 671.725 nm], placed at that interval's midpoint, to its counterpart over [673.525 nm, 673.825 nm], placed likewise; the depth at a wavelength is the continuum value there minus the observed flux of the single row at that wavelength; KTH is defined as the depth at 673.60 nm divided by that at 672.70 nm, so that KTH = -0.2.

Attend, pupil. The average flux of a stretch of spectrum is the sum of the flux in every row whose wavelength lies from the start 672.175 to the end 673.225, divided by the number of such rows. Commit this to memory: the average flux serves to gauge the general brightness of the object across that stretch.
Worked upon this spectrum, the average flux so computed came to 1.35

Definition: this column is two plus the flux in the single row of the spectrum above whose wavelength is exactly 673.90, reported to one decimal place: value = 3.0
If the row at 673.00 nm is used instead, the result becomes 3.7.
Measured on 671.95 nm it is 3.6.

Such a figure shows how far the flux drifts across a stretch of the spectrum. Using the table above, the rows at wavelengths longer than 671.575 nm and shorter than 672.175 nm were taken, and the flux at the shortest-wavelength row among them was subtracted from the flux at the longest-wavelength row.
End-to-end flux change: -0.5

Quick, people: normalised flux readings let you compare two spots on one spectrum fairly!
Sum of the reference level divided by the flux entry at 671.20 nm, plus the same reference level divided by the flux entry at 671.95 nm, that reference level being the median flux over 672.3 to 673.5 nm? 1.98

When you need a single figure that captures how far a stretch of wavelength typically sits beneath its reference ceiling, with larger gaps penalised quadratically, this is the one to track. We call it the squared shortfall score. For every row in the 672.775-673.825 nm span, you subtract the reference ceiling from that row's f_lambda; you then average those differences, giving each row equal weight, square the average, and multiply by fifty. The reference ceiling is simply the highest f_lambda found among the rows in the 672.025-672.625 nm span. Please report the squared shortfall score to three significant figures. 1.08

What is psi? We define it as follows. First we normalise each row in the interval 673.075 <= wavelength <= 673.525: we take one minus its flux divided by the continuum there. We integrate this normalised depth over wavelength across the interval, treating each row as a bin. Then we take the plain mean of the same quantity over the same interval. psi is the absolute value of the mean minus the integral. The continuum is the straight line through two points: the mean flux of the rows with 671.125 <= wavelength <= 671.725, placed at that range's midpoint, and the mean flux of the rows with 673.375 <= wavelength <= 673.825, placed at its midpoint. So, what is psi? 0.16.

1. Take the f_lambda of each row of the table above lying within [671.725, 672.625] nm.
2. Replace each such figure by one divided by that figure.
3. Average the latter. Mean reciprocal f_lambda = 0.77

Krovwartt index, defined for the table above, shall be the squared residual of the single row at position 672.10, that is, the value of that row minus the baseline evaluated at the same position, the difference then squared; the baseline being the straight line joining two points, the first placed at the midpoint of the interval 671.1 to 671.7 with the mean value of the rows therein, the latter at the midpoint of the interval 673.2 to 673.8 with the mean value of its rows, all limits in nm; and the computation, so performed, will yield 0.03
